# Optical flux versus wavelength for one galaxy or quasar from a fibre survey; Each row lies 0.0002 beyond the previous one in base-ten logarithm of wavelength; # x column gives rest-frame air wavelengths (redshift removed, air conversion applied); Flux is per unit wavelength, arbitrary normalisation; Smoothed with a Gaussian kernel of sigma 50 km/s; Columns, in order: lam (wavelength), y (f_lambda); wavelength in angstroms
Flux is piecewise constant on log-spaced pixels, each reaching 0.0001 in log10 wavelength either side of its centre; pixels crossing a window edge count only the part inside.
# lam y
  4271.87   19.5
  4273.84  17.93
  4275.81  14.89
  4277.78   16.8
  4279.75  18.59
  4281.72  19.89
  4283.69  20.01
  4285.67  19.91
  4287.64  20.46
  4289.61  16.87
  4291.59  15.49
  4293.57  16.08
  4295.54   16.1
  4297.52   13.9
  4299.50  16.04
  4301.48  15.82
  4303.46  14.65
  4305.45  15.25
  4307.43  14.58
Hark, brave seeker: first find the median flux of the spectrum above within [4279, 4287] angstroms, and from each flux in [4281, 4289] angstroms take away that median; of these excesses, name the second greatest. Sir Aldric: 0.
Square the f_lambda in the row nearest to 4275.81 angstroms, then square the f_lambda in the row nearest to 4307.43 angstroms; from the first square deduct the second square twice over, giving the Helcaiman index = -203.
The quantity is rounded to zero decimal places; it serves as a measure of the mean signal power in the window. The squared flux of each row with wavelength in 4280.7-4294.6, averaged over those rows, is 342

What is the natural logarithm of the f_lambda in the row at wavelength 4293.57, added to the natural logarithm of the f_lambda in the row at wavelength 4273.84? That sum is 5.7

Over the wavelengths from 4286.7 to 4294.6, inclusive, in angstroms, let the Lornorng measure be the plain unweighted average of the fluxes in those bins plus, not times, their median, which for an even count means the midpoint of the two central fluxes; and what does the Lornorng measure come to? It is 34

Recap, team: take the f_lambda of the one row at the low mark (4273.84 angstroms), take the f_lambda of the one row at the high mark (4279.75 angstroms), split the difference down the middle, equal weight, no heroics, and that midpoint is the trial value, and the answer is 18.3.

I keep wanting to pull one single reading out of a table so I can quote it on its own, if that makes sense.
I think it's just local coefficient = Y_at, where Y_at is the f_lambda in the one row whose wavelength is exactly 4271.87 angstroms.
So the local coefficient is 19.5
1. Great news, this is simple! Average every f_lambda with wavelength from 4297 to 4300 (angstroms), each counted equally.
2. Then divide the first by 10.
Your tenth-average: 1.50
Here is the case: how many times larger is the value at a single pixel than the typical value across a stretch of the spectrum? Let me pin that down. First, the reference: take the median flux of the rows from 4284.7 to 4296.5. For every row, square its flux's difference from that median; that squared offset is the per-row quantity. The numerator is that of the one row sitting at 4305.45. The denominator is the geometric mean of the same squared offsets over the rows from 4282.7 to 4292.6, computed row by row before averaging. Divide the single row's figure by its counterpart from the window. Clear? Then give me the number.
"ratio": 0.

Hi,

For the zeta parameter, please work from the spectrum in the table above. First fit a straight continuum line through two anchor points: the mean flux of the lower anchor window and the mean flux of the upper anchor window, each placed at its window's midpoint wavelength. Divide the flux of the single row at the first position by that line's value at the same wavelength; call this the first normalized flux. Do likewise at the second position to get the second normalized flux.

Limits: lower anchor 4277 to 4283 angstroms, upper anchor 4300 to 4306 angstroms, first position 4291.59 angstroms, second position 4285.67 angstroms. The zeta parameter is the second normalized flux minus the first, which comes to 0.21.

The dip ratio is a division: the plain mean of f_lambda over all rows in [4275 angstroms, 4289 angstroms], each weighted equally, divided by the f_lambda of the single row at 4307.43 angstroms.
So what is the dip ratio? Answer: 1.28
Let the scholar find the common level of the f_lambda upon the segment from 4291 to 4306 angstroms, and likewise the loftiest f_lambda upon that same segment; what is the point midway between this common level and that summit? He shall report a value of 15.8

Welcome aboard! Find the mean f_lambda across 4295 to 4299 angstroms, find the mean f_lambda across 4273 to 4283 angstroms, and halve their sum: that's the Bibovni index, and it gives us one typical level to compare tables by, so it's 16.3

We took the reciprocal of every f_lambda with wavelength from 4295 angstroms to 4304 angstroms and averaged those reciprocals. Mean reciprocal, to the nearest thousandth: 0.066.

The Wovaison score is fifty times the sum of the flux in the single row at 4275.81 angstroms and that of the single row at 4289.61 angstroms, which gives 1588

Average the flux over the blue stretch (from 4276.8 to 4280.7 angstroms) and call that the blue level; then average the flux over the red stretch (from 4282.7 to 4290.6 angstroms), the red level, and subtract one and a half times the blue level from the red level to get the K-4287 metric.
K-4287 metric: -7.2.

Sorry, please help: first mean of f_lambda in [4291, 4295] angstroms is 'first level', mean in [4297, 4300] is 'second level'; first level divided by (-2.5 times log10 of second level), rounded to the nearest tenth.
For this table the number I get -5.4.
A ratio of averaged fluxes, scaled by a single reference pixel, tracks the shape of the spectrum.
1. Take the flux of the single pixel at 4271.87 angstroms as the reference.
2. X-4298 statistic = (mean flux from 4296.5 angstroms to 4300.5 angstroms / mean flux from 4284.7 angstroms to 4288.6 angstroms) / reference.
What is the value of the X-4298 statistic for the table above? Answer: 0.038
